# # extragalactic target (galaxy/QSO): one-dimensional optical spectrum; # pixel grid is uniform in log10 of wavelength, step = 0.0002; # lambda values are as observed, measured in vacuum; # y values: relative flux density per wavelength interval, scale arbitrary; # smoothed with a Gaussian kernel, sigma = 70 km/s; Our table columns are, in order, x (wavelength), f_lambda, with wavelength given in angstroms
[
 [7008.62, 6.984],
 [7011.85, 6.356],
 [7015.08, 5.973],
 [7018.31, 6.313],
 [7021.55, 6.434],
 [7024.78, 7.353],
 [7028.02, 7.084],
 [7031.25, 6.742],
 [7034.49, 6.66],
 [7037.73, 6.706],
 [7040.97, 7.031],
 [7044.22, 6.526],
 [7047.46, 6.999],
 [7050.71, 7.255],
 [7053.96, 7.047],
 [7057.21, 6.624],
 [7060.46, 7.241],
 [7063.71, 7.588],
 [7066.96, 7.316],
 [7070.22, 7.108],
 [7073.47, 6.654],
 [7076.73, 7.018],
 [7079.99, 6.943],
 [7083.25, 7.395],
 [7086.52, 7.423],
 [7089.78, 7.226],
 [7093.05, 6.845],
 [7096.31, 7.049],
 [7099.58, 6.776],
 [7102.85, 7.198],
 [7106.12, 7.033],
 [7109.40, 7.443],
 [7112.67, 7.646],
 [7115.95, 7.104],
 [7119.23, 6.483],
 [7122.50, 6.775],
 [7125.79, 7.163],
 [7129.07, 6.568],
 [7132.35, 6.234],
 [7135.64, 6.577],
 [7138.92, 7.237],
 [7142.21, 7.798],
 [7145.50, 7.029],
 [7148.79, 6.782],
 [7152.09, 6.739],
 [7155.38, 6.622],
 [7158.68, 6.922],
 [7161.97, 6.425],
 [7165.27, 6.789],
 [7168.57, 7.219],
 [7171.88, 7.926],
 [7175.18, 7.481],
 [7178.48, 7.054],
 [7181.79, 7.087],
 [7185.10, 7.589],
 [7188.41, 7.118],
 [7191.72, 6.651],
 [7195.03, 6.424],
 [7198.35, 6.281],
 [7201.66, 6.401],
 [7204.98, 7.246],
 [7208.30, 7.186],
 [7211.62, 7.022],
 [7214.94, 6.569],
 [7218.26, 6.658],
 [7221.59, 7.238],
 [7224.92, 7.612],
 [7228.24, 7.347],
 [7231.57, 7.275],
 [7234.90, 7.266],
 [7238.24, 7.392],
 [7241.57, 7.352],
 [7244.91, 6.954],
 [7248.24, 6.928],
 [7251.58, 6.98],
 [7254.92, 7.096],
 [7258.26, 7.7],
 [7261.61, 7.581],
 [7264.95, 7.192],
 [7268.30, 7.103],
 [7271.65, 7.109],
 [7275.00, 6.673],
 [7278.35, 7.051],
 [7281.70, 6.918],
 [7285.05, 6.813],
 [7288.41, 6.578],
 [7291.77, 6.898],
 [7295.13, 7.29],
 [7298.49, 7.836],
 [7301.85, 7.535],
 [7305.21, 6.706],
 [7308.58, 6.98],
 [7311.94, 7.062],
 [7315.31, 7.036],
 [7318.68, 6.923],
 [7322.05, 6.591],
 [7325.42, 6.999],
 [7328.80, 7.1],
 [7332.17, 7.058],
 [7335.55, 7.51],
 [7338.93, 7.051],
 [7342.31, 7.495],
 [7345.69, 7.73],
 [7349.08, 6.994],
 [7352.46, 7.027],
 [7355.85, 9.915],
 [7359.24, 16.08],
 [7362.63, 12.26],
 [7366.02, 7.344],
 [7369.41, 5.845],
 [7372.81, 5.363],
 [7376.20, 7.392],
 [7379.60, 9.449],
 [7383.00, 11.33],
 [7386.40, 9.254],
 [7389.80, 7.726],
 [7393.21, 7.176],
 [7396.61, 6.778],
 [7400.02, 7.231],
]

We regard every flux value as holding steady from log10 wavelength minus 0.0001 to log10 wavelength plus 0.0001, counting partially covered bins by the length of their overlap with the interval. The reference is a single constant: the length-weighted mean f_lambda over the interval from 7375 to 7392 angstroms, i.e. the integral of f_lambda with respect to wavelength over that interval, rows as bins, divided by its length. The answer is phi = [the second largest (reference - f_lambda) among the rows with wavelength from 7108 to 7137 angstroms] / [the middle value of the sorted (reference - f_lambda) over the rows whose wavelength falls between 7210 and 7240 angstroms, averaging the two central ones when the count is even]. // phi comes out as 1.45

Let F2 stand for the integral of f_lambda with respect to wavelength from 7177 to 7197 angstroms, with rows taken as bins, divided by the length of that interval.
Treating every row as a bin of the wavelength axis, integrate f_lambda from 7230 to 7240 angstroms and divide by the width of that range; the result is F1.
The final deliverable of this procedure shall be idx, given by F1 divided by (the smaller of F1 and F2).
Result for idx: 1.05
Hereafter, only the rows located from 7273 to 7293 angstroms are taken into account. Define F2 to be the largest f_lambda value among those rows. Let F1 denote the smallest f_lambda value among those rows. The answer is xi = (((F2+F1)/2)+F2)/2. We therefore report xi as 6.93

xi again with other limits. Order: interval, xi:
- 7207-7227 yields 7.35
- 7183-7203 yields 7.26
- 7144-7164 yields 6.88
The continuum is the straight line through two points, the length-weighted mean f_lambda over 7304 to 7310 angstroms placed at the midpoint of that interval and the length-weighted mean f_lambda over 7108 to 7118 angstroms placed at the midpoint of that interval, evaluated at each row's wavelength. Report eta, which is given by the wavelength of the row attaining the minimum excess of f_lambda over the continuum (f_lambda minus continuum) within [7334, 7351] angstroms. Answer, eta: 7349.08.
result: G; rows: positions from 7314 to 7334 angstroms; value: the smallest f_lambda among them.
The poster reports 6.591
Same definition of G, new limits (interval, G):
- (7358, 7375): 5.363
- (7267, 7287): 6.673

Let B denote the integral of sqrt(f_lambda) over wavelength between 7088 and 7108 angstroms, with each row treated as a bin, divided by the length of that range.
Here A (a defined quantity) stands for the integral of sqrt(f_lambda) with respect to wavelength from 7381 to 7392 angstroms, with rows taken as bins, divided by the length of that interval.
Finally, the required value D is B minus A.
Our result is -0.4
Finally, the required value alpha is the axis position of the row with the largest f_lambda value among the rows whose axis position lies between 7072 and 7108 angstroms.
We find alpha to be 7086.52 angstroms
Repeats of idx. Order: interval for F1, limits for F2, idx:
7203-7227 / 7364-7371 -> 1.03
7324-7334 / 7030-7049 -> 1.04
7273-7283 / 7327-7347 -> 1.00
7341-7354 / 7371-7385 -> 1.00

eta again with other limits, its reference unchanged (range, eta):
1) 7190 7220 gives 7198.35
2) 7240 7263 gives 7248.24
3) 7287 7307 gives 7288.41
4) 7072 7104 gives 7073.47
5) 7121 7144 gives 7132.35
